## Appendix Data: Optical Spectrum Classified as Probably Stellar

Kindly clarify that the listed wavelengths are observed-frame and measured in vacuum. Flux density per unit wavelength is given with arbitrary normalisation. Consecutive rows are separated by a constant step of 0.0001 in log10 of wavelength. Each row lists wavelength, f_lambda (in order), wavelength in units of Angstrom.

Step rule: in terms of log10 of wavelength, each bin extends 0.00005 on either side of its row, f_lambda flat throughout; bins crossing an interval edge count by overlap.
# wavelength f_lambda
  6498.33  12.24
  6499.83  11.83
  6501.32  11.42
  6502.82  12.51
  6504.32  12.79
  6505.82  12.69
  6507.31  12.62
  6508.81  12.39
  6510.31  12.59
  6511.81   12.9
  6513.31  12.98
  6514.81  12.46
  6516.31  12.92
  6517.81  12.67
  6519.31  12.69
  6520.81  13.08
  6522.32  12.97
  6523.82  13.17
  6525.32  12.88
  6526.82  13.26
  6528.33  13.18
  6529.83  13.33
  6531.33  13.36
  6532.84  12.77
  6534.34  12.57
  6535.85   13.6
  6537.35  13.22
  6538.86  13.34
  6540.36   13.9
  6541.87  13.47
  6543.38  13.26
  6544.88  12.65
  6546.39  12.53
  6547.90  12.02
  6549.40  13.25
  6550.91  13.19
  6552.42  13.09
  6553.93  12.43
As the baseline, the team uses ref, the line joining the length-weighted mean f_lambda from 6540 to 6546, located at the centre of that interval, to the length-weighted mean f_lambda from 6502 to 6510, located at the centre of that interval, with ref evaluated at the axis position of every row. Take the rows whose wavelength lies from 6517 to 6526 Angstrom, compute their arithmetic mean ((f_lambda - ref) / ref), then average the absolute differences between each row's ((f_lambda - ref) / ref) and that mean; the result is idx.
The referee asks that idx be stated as 0.012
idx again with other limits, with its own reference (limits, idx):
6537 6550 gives 0.036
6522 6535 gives 0.018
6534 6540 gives 0.022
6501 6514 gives 0.021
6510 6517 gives 0.015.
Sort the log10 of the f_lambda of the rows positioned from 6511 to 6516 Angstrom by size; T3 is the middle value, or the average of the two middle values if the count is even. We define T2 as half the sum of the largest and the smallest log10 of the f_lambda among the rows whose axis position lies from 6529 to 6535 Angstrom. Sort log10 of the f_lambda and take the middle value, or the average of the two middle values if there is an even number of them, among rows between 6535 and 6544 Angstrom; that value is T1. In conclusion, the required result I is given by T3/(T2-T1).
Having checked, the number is -76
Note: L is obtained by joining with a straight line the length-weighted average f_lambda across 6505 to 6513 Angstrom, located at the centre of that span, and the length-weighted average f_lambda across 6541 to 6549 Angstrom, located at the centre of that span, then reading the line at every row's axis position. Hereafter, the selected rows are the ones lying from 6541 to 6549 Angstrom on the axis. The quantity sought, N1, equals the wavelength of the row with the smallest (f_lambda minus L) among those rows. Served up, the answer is 6547.90 Angstrom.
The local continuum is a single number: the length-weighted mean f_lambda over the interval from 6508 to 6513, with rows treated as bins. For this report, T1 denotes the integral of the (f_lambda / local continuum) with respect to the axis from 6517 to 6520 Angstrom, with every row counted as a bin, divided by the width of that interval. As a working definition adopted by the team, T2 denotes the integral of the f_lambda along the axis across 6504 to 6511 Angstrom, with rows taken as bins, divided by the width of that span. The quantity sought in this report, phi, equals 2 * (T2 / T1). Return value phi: 25.1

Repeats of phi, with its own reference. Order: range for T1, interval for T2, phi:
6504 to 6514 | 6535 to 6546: 26.5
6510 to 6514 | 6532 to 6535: 25.0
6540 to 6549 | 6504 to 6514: 24.8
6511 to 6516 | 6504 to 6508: 25.1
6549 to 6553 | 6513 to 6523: 24.6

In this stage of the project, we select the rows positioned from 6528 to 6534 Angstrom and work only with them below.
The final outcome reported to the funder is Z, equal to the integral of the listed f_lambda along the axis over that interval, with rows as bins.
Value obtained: 79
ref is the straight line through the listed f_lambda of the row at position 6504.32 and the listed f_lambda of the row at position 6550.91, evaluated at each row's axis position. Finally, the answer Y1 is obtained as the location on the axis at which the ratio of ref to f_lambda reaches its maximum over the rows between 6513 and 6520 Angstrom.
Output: 6514.81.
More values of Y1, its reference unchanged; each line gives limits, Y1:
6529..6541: 6534.34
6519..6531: 6519.31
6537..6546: 6544.88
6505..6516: 6508.81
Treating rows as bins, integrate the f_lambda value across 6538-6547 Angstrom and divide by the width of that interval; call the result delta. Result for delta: 13.2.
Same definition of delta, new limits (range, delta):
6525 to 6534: 13.1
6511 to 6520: 12.8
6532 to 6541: 13.2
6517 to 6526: 12.9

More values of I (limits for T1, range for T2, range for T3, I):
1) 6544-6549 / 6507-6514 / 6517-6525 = 213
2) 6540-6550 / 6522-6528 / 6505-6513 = -184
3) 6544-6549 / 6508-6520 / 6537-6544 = 215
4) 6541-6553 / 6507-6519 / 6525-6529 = -73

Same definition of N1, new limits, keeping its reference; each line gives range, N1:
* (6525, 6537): 6534.34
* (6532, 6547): 6546.39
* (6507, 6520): 6508.81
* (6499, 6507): 6501.32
